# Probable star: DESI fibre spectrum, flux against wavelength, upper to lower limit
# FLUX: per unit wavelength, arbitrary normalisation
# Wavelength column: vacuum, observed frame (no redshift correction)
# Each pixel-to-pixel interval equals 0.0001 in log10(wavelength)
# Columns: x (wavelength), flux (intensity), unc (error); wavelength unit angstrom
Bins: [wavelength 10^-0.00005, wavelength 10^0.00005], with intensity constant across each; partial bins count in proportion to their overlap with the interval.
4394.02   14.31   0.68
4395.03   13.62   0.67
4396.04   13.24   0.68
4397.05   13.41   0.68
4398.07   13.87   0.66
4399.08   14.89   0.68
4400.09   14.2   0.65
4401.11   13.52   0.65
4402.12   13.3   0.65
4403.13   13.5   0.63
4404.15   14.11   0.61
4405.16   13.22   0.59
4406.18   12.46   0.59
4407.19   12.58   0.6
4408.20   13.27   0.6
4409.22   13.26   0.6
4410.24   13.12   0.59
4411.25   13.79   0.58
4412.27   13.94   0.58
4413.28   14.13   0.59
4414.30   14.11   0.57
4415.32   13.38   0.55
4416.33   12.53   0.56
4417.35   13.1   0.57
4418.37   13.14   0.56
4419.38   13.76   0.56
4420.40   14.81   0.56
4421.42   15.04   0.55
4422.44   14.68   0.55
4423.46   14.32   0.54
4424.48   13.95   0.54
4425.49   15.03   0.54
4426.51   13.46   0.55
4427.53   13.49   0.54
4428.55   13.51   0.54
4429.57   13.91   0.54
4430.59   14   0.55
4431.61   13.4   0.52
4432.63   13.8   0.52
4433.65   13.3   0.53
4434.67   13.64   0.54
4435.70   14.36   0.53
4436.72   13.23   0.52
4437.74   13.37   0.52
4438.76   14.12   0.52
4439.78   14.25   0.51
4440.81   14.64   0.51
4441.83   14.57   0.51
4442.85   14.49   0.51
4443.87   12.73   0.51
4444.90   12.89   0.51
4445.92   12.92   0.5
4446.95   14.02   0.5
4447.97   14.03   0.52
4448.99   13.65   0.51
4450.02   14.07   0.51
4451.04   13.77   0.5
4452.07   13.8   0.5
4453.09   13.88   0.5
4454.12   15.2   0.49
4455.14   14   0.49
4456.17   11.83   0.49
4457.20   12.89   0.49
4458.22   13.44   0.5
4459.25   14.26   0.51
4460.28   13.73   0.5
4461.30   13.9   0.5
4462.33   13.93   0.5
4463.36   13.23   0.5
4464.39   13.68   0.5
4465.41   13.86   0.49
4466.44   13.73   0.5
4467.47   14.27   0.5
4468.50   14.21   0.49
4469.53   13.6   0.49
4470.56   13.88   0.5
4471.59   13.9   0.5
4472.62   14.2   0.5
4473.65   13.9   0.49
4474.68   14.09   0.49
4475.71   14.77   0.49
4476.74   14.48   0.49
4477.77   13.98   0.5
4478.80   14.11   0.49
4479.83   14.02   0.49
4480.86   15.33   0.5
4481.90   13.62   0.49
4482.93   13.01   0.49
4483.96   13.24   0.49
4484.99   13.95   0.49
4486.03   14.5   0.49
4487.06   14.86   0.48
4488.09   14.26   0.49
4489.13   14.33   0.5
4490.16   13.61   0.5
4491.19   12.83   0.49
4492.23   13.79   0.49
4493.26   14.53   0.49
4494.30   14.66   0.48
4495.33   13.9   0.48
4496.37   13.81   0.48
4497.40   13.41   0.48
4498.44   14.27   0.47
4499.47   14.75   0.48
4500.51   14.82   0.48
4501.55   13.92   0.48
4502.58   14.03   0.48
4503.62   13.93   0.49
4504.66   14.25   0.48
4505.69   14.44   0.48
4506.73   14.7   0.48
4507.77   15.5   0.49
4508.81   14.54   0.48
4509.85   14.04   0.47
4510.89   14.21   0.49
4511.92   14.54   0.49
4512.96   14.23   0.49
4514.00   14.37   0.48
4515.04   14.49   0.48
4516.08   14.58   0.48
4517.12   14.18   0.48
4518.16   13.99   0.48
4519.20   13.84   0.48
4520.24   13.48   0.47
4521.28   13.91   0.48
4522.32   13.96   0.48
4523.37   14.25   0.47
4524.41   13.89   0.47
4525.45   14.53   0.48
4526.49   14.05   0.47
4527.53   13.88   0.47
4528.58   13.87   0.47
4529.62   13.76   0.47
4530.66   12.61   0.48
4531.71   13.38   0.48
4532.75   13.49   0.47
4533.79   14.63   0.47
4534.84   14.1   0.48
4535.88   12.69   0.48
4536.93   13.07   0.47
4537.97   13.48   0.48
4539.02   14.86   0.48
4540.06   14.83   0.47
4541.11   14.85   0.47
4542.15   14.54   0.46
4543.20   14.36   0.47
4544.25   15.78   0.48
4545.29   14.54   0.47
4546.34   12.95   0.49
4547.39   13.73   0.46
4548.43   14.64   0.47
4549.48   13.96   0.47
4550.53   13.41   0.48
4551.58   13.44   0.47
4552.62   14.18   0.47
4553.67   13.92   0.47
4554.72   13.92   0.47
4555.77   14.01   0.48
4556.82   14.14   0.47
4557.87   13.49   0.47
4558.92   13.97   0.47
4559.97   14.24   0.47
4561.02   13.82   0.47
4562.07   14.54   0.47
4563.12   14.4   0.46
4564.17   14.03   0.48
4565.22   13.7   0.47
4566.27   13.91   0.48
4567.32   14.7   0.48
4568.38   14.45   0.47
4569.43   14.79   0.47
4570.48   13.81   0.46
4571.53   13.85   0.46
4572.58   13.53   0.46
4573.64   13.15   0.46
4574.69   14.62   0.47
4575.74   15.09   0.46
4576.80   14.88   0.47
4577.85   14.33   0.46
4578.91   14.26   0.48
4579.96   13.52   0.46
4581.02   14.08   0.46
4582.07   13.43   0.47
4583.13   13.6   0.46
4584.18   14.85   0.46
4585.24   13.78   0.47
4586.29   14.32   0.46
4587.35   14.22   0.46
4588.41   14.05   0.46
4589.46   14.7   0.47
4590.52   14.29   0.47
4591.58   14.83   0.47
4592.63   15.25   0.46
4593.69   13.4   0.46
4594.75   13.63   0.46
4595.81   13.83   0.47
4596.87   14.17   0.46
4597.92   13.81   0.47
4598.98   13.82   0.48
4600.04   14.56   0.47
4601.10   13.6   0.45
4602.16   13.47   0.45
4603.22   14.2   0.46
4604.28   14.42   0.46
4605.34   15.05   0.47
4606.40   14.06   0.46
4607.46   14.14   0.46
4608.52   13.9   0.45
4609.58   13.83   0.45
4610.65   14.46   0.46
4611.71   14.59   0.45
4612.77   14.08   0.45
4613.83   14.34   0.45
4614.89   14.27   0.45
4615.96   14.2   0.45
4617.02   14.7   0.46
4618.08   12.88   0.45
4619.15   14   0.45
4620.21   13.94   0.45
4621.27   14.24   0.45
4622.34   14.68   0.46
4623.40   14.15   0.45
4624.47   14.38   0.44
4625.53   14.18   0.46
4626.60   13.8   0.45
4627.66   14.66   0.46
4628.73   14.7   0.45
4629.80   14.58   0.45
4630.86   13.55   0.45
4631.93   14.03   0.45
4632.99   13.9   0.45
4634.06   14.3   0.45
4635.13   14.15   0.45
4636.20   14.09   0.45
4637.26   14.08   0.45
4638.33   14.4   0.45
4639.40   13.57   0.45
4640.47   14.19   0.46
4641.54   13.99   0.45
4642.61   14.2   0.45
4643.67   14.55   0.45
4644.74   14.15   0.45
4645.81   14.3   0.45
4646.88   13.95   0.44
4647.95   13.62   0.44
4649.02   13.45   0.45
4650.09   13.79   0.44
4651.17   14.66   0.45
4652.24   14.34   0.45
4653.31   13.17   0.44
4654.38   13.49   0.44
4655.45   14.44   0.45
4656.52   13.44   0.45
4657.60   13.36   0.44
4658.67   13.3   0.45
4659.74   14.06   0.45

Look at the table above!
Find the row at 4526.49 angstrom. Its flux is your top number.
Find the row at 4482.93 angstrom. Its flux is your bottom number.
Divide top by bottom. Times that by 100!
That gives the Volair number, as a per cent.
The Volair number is 108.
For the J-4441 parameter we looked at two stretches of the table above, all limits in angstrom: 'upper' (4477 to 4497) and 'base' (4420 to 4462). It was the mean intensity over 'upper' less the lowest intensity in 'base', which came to 2.2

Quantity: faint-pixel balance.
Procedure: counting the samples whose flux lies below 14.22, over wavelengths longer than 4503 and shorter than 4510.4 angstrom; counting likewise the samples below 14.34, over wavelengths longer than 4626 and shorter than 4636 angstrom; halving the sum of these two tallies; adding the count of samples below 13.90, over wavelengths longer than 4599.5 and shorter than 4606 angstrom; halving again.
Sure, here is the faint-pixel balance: 3.00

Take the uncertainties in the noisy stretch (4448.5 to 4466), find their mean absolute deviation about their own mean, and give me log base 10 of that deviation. -2.28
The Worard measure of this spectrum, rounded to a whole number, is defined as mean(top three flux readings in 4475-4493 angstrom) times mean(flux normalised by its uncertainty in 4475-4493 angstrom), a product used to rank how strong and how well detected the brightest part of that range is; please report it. 428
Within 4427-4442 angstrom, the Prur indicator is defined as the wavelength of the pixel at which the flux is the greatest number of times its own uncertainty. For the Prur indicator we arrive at 4440.81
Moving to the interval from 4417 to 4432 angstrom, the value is 4425.49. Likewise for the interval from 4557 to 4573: 4569.43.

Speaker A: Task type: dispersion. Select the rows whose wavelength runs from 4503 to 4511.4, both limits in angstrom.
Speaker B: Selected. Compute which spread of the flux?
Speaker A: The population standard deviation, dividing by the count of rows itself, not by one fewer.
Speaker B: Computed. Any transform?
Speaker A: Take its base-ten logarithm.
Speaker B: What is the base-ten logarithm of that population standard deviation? -0.34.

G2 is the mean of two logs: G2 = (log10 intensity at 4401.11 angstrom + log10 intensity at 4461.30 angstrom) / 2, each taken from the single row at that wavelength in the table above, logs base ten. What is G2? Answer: 1.14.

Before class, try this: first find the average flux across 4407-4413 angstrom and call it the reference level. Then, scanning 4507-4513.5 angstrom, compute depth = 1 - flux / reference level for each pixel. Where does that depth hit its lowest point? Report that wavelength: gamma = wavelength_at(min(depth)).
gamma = 4507.77 angstrom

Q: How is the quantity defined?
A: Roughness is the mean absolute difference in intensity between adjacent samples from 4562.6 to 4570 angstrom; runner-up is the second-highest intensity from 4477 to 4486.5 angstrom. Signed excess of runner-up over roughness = 14.1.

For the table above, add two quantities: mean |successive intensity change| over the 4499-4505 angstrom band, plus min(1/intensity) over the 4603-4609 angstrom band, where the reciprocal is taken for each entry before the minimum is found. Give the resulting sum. 0.37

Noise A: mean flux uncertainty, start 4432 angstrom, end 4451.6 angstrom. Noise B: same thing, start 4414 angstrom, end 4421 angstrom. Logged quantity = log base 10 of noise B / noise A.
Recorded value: 0.038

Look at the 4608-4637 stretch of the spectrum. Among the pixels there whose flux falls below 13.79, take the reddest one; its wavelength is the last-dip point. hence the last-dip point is 4630.86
